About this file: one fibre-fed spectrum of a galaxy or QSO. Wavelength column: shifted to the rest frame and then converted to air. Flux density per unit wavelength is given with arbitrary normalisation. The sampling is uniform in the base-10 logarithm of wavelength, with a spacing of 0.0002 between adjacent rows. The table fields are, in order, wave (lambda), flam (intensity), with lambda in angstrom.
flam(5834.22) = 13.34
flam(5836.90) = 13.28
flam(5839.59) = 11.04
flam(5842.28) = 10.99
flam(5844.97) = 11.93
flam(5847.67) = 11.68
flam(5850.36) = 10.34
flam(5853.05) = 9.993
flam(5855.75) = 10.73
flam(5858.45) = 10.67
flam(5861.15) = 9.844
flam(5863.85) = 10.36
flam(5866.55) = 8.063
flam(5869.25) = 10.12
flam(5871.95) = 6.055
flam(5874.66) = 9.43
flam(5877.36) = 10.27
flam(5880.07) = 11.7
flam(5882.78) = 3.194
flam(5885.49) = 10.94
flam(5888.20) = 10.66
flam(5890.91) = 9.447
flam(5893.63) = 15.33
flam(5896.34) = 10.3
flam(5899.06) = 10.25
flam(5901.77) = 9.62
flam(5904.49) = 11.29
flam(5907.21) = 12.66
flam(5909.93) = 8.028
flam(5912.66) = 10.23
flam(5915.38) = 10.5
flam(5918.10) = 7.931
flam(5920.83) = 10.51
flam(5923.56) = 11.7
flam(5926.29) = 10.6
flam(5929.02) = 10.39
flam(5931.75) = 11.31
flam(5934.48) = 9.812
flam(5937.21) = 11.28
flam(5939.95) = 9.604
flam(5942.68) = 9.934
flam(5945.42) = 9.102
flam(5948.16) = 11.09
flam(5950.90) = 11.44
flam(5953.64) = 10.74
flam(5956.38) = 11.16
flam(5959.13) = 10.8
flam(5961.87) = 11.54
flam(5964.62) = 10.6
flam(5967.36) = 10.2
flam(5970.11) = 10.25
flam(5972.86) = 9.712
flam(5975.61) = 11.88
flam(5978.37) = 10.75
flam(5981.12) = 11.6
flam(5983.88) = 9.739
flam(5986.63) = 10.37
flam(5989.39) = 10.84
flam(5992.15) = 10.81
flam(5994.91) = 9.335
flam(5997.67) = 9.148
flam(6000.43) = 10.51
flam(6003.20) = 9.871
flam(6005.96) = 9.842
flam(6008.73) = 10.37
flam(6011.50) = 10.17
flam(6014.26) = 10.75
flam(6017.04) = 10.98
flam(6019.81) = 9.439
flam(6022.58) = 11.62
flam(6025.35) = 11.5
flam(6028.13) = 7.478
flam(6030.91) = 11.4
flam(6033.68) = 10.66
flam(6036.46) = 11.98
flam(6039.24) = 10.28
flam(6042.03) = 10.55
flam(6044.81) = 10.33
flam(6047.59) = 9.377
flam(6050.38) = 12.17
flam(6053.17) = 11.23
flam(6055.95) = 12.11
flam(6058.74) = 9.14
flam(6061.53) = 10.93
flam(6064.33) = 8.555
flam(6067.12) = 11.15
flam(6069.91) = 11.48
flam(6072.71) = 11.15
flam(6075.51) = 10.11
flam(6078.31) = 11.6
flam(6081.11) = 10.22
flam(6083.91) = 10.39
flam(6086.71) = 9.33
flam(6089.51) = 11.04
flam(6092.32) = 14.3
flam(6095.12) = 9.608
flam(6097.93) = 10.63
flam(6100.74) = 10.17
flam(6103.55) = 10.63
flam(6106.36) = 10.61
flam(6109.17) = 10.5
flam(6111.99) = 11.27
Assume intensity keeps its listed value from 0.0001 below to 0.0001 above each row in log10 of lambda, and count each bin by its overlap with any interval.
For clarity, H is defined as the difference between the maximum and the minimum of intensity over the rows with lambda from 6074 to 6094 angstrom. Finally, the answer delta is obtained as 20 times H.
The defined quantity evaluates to 99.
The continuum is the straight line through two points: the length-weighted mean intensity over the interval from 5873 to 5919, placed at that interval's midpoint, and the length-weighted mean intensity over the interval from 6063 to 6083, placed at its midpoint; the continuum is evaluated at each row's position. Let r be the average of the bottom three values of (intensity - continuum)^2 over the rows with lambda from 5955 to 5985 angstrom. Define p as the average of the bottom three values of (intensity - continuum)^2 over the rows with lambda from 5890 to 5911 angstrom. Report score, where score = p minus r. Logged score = 0.07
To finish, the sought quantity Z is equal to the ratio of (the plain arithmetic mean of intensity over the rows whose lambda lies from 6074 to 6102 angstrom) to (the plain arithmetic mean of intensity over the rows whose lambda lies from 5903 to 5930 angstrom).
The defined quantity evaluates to 1.03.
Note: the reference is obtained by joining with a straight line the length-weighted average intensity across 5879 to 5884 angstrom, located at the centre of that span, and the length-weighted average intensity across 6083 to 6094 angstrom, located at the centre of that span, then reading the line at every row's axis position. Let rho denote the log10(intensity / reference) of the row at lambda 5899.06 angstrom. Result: 0.13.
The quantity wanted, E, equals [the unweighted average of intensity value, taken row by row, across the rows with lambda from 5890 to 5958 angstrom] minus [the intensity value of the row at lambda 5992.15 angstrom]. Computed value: -0.2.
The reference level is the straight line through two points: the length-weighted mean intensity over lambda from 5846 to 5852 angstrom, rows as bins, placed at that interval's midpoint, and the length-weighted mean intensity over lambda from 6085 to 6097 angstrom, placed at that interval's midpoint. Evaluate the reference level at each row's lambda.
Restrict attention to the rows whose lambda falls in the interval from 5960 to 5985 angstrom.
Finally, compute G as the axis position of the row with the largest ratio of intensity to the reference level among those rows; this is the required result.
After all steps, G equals 5975.61 angstrom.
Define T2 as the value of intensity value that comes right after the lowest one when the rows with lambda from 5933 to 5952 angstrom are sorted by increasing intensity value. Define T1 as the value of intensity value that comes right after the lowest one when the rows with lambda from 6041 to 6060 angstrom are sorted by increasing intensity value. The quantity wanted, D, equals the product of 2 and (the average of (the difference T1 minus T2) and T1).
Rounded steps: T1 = 9.377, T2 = 9.604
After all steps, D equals 9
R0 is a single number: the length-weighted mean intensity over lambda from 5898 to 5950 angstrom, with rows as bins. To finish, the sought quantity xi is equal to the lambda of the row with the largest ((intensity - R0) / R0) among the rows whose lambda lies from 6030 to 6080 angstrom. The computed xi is 6050.38 angstrom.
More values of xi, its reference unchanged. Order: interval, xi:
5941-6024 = 5975.61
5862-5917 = 5893.63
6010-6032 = 6022.58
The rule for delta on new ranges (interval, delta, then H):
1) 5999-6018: 23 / 1.1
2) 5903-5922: 95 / 4.7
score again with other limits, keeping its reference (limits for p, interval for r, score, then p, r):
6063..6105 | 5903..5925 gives -0.06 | 0.02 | 0.080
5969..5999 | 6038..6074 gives 0.03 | 0.06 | 0.032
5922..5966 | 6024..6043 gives 0.05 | 0.07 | 0.027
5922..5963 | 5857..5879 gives 0.07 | 0.10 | 0.028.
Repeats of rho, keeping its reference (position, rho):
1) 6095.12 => -0.07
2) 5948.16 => 0.11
